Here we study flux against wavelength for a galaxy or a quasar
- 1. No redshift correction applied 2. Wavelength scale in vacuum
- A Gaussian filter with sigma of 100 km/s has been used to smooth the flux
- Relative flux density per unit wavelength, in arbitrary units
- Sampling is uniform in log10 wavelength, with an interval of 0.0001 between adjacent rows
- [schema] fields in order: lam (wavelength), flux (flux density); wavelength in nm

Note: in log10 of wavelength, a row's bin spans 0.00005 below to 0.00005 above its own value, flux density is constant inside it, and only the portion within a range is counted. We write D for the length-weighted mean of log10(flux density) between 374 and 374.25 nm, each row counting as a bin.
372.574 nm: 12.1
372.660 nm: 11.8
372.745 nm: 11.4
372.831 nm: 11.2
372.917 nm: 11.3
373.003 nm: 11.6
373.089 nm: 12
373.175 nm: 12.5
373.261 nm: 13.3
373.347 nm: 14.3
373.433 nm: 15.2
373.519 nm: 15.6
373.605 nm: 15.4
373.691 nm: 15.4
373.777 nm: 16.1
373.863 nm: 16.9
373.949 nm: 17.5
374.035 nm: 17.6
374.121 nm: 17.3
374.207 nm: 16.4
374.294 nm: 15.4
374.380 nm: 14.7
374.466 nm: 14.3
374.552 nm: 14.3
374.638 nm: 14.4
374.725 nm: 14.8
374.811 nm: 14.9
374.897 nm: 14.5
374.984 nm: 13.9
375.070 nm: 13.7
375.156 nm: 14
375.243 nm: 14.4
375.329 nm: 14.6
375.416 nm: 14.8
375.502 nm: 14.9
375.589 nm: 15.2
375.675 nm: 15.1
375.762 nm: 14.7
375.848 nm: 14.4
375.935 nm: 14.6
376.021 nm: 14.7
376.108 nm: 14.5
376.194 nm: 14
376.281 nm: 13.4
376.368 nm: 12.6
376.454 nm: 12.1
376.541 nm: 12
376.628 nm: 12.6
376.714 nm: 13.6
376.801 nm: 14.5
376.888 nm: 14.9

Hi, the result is 1.23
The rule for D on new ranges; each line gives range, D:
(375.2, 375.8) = 1.17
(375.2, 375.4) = 1.16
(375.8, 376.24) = 1.16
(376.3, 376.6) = 1.09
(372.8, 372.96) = 1.05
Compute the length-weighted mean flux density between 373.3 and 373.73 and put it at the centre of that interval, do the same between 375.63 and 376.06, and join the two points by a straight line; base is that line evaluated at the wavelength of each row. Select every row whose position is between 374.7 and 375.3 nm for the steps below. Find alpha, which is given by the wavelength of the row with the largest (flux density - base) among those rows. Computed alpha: 374.811 nm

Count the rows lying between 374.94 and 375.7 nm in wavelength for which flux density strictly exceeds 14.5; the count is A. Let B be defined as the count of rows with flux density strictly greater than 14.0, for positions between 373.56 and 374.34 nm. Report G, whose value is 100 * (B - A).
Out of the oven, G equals 400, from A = 5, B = 9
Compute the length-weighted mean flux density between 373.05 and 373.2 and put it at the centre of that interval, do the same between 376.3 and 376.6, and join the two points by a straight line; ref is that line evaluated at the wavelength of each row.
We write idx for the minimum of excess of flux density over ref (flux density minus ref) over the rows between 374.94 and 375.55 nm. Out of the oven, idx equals 1.4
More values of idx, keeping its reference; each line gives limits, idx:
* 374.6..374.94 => 2.1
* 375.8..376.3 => 1.1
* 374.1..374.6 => 2.0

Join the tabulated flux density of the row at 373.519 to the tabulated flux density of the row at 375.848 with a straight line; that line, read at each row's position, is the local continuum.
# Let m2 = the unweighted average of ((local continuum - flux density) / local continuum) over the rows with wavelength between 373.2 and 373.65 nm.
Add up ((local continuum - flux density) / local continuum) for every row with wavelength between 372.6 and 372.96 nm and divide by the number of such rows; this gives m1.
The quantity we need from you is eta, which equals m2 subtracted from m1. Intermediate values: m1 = 0.28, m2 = 0.06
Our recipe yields 0.23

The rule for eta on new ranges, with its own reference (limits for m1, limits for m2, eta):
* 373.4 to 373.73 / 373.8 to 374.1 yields 0.14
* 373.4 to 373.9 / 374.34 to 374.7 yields -0.06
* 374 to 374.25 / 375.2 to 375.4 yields -0.13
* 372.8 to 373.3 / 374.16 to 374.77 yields 0.23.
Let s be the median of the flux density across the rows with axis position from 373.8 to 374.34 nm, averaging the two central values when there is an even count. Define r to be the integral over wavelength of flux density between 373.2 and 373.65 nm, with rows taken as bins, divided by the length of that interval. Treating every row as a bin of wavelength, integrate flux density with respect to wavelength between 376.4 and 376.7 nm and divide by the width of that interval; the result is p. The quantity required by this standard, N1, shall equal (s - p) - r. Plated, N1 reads -10.0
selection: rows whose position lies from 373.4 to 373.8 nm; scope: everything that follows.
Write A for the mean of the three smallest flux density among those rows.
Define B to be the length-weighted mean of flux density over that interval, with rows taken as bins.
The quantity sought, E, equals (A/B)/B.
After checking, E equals 0.0636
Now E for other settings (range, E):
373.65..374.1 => 0.0575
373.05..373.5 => 0.0683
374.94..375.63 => 0.0667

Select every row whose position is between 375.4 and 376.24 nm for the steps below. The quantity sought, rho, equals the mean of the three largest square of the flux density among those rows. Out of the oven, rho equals 227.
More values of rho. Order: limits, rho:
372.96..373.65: 237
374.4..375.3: 217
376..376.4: 207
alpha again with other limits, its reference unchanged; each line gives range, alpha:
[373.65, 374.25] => 374.035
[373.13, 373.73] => 373.519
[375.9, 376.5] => 376.021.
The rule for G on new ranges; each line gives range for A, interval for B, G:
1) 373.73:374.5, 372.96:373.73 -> -300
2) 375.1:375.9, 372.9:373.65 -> -200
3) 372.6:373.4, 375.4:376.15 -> 900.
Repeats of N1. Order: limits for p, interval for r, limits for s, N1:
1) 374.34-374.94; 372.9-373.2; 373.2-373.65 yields -11.2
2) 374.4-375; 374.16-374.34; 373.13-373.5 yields -16.5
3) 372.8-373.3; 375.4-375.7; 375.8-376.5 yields -12.8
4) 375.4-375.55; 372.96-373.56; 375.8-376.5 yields -14.1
